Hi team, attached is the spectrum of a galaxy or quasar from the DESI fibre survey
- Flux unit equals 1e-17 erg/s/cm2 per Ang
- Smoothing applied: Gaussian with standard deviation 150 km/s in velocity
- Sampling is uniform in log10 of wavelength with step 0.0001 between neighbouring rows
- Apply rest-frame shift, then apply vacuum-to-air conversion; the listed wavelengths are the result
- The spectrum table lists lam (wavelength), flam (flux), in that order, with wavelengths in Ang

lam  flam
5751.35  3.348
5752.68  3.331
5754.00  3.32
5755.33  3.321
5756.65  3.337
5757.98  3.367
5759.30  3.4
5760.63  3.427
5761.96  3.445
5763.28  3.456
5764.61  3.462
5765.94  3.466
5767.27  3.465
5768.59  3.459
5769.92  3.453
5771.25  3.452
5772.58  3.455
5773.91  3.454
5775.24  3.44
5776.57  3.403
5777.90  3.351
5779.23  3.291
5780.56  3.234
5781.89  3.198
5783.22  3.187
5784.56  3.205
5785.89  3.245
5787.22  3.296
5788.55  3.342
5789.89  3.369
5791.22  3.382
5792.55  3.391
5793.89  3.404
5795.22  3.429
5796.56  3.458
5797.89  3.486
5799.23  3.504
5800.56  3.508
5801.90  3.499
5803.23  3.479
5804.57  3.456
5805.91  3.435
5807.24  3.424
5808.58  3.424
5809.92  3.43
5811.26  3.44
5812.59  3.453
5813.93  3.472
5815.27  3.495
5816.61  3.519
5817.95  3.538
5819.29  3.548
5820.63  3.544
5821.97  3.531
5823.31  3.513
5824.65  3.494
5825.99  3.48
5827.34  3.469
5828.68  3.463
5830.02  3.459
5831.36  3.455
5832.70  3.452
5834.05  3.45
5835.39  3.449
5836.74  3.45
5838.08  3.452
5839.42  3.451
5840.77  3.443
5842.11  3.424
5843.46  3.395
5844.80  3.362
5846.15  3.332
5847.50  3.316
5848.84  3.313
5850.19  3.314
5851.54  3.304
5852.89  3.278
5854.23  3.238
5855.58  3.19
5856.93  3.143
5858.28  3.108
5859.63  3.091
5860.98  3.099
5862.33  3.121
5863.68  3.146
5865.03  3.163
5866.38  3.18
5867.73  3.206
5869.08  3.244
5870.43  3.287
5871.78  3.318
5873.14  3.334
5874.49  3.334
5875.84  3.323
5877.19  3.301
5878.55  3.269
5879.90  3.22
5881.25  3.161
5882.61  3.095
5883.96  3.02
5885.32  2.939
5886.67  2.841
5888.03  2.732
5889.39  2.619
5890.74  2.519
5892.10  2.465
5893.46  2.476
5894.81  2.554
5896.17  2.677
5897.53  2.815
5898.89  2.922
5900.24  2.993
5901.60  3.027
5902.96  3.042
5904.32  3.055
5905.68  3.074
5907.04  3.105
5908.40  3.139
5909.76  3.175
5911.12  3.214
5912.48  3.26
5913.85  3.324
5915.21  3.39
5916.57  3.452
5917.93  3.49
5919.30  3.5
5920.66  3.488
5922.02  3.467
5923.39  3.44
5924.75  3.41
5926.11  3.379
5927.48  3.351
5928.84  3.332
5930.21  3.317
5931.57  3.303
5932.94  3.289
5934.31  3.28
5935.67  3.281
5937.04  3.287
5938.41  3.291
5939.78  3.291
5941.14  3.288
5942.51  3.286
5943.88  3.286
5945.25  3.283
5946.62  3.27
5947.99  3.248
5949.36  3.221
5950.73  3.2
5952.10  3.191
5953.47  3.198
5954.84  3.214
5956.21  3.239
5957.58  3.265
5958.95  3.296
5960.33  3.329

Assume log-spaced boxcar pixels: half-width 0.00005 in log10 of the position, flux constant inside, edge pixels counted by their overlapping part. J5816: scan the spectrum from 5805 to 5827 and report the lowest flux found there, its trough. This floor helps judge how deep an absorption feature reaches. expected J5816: 3.424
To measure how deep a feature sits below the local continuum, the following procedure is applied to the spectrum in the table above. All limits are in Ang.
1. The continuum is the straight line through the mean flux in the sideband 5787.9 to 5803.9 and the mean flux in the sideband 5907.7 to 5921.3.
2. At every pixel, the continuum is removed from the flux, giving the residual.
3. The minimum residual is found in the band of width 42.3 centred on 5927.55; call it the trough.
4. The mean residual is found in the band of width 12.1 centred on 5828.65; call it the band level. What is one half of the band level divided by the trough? -0.1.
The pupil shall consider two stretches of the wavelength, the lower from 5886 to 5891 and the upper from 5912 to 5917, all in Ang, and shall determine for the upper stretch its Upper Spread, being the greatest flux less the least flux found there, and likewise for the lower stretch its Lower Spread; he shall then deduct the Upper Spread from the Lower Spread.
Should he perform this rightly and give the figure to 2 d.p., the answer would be 0.13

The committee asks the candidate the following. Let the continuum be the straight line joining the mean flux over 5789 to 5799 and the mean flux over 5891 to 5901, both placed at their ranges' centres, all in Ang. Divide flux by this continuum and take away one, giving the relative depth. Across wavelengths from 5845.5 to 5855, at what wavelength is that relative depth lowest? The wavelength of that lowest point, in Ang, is 5854.23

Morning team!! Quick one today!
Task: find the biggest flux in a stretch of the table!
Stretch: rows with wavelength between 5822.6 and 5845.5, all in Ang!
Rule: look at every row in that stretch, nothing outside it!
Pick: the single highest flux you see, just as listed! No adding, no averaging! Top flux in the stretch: 3.513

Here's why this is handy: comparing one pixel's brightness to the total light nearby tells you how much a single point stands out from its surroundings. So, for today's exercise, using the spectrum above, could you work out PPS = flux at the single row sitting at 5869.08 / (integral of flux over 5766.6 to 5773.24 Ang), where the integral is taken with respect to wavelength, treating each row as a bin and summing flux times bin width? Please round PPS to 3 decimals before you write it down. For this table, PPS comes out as 0.141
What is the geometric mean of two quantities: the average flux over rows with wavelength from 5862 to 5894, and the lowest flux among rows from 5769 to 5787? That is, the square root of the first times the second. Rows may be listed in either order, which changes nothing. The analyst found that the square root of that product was 3.12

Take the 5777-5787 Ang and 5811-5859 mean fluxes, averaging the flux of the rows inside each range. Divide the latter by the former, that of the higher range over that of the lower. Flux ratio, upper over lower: 1.05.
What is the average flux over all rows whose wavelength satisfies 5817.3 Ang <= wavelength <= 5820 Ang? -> 3.5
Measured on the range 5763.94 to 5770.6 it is 3.5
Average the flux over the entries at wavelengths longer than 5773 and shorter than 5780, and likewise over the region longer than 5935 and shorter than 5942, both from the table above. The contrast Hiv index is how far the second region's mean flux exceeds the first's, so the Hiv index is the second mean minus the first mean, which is -0.10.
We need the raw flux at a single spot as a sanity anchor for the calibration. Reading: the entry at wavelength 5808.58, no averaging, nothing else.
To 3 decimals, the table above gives 3.424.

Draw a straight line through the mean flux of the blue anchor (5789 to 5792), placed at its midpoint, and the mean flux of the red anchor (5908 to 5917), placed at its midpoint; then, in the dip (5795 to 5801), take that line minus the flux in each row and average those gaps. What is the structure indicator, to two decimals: -0.11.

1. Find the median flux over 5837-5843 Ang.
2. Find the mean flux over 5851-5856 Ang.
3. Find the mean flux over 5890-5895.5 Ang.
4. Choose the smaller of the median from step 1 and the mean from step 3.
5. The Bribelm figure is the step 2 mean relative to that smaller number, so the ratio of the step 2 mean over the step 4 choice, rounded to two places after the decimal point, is 1.30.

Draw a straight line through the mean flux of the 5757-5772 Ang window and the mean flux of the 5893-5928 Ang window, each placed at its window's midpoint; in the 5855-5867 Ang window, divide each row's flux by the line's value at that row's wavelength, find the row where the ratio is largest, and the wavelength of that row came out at 5866.38 Ang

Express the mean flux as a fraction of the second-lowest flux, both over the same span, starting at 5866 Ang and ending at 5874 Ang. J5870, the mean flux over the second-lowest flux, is 1.02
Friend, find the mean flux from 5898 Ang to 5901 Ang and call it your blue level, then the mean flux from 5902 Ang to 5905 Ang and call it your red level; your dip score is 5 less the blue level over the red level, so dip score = 4.03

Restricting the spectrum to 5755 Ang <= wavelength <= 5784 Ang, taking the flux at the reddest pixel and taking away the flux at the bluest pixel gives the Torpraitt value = -0.13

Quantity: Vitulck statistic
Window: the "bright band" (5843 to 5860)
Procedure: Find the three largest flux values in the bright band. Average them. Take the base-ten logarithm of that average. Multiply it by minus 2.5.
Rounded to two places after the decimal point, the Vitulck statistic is -1.32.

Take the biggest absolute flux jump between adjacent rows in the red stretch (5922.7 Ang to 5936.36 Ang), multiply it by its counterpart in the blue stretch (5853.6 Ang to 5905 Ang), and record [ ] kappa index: 0.004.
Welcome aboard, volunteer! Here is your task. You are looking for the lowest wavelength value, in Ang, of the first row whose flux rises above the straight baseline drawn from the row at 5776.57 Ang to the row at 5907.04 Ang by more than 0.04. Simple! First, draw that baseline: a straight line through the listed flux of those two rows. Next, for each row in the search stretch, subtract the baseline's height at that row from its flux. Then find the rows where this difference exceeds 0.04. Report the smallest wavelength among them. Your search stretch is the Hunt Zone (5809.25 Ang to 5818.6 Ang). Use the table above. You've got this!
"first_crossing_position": 5809.92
